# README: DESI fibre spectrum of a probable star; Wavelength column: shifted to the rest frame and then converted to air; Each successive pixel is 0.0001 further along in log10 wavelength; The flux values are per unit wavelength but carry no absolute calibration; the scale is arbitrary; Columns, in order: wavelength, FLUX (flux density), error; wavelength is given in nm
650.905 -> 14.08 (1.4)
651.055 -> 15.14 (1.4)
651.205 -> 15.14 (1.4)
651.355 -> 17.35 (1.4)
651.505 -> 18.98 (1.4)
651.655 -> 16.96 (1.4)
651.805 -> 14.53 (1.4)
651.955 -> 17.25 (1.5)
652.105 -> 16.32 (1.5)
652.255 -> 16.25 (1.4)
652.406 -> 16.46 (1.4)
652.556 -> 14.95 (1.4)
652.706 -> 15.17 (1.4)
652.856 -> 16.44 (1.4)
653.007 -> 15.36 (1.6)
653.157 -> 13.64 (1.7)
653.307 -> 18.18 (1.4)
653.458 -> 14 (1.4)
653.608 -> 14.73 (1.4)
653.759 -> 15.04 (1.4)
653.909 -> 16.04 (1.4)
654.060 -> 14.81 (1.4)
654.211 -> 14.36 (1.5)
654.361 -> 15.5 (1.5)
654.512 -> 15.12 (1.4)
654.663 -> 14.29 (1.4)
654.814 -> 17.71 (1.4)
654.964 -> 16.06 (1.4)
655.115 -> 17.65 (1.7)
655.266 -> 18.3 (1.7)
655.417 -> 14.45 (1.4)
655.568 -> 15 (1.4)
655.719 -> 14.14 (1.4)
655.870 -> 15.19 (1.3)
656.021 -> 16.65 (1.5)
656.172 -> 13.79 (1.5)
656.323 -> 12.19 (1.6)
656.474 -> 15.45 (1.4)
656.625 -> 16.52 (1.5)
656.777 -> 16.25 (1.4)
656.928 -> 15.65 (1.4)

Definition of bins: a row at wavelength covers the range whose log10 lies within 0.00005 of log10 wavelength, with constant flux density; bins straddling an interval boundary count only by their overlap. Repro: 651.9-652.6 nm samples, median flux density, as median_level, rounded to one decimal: 16.3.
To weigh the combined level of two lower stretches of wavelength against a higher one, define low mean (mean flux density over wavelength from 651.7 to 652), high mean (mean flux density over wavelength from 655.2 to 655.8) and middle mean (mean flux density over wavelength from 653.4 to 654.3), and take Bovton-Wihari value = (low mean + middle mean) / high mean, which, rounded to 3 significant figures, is 1.99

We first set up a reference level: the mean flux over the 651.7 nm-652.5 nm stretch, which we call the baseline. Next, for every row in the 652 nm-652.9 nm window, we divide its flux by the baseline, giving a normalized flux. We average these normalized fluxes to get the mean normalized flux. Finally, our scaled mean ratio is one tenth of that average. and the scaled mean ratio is 0.099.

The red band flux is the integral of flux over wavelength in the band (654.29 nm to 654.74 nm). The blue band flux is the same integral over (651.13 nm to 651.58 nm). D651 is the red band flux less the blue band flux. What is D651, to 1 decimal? -1.0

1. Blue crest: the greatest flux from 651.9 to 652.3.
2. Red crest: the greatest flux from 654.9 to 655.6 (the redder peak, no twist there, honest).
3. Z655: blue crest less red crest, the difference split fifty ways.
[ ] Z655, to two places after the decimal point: -0.02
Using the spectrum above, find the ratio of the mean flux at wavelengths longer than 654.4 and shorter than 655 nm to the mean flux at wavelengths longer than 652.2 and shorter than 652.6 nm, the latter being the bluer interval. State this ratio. 0.99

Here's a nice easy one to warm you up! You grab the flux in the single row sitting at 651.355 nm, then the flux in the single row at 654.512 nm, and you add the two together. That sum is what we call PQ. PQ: 32.5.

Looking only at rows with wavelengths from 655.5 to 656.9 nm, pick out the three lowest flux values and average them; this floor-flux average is 13.4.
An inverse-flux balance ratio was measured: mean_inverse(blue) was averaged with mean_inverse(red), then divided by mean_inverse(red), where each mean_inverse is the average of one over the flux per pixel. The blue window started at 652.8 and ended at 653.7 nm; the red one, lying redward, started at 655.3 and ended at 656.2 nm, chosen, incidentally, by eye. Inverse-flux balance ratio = 0.99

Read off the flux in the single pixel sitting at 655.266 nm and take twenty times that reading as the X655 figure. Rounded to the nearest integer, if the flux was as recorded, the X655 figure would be 366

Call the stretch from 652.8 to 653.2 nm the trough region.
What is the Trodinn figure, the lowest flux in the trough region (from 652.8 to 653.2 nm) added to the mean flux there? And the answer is 28.8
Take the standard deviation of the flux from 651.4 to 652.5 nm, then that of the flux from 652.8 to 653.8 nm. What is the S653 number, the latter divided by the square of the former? 0.9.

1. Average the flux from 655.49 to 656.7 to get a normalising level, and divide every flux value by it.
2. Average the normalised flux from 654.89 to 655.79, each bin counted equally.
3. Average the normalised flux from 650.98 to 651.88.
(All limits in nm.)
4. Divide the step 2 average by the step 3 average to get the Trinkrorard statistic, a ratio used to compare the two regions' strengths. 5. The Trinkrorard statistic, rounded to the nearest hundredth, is 0.97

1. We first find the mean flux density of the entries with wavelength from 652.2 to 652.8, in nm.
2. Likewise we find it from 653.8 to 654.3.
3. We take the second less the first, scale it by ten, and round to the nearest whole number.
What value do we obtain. -6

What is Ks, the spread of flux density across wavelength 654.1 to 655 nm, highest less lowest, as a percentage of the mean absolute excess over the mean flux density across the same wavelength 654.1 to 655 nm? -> 372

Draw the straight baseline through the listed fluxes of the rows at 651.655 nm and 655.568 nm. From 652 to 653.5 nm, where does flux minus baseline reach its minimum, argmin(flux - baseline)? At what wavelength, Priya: 653.157 nm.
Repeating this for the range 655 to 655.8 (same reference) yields 655.719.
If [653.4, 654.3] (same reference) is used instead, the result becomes 653.458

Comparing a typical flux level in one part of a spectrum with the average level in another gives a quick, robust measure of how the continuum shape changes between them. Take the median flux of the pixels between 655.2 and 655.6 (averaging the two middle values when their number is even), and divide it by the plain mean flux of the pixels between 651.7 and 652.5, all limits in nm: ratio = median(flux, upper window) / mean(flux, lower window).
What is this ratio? 0.93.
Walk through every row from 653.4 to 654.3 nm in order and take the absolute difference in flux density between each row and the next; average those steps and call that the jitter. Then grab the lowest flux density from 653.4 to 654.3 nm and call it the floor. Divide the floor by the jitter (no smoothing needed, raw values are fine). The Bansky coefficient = 19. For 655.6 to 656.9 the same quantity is 7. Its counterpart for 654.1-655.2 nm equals 10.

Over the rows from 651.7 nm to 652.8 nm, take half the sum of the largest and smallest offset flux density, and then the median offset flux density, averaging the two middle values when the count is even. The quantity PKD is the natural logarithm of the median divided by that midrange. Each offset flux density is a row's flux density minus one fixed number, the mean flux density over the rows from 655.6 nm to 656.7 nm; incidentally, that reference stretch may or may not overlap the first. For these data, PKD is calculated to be 0.3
